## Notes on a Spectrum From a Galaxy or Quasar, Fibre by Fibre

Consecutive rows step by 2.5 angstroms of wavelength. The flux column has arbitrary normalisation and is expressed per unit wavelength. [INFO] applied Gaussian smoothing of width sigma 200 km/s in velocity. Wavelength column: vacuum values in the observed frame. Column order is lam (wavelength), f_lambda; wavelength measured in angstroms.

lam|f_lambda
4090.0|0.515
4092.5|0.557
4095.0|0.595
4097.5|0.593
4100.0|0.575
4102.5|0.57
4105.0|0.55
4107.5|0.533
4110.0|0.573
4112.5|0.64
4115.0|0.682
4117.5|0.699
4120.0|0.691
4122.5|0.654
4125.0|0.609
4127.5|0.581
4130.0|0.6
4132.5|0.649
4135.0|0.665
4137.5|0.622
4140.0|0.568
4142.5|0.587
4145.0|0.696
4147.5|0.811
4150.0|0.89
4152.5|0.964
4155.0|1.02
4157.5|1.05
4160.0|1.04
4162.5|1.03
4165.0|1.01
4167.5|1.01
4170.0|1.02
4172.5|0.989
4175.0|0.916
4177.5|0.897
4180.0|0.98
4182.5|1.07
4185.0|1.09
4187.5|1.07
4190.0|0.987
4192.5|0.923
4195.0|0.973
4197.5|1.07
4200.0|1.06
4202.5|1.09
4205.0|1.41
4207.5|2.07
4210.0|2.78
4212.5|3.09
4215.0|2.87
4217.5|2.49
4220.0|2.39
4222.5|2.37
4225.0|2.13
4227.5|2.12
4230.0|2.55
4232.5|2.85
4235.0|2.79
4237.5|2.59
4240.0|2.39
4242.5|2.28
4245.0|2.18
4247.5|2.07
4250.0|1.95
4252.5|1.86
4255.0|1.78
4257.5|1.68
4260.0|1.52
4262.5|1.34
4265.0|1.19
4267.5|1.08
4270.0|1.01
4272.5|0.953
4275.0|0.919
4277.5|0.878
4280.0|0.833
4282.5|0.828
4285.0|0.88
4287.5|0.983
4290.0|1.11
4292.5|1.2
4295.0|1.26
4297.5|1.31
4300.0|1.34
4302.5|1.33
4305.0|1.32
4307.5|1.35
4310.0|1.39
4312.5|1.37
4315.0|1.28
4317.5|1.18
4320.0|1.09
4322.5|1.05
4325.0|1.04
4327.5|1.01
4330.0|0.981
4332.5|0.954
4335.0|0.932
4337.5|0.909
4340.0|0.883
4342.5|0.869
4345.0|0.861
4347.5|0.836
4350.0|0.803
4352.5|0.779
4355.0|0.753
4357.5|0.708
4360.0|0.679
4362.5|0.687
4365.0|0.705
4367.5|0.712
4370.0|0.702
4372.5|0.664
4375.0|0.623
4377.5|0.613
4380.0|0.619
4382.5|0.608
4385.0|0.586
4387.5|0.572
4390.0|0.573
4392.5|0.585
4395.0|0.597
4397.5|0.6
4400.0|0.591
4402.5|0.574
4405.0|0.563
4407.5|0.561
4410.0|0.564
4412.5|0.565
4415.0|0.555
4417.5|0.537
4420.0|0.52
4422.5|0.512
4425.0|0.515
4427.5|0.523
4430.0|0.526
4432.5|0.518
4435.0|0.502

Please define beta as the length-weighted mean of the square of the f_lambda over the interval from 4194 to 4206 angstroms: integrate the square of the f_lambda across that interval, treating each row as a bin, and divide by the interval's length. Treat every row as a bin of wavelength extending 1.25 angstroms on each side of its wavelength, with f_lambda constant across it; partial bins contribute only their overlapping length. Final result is 1.27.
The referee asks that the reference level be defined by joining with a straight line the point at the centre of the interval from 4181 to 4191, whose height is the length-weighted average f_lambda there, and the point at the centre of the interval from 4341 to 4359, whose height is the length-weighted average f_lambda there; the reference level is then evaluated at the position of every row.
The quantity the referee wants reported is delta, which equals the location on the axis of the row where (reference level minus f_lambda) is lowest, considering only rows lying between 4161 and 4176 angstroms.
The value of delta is 4170.0 angstroms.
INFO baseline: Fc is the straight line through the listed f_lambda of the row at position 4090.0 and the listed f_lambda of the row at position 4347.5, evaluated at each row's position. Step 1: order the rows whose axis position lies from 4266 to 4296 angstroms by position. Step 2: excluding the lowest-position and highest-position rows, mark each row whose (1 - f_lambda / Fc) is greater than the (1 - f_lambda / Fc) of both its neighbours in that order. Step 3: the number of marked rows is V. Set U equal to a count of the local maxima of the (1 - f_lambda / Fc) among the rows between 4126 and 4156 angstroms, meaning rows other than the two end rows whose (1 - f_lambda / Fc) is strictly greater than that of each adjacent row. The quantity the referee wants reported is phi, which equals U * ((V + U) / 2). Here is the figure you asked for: 1.0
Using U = 1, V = 1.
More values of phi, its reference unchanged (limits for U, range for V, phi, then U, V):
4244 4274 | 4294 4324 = 0.0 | 0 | 1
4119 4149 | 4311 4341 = 2.0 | 2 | 0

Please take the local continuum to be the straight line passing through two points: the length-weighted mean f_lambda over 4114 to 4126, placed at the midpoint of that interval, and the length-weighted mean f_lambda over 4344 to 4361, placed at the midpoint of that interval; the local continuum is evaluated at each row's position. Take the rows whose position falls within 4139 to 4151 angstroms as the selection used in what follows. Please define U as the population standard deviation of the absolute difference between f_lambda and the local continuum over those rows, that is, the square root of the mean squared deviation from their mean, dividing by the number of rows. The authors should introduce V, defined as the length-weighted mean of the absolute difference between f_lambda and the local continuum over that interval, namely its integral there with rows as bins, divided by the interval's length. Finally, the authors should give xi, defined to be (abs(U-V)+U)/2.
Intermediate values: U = 0.06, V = 0.11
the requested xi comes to 0.05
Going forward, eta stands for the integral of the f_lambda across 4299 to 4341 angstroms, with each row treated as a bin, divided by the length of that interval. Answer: 1.14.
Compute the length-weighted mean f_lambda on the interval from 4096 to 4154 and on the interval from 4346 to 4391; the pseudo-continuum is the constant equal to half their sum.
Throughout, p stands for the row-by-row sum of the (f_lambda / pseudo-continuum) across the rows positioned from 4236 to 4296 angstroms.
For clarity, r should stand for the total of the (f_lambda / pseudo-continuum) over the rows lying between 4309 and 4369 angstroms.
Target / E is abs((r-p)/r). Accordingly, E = 0.55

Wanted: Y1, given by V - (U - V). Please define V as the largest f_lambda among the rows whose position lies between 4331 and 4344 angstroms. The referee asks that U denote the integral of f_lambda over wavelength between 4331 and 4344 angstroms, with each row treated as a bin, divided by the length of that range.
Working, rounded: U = 0.91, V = 0.954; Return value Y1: 1.00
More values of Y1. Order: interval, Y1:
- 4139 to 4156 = 1.25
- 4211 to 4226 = 3.61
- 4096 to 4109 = 0.62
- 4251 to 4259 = 1.95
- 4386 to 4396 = 0.61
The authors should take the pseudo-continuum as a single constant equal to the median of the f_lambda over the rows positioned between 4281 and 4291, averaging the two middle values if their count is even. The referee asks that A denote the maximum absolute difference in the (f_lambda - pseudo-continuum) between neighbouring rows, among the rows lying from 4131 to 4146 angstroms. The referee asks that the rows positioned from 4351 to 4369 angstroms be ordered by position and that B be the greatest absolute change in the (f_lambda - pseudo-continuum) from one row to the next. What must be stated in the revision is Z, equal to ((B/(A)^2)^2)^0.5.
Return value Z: 4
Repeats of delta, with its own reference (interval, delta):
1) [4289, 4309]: 4307.5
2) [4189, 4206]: 4205.0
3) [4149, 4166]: 4157.5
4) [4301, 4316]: 4310.0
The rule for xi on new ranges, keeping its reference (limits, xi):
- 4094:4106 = 0.04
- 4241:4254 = 0.67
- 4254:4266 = 0.39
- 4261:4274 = 0.19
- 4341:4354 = 0.03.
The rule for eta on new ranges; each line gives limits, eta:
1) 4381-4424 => 0.57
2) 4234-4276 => 1.74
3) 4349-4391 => 0.67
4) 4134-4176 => 0.88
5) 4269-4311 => 1.11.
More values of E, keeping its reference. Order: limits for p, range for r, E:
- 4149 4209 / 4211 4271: 0.49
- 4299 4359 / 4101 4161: 0.48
